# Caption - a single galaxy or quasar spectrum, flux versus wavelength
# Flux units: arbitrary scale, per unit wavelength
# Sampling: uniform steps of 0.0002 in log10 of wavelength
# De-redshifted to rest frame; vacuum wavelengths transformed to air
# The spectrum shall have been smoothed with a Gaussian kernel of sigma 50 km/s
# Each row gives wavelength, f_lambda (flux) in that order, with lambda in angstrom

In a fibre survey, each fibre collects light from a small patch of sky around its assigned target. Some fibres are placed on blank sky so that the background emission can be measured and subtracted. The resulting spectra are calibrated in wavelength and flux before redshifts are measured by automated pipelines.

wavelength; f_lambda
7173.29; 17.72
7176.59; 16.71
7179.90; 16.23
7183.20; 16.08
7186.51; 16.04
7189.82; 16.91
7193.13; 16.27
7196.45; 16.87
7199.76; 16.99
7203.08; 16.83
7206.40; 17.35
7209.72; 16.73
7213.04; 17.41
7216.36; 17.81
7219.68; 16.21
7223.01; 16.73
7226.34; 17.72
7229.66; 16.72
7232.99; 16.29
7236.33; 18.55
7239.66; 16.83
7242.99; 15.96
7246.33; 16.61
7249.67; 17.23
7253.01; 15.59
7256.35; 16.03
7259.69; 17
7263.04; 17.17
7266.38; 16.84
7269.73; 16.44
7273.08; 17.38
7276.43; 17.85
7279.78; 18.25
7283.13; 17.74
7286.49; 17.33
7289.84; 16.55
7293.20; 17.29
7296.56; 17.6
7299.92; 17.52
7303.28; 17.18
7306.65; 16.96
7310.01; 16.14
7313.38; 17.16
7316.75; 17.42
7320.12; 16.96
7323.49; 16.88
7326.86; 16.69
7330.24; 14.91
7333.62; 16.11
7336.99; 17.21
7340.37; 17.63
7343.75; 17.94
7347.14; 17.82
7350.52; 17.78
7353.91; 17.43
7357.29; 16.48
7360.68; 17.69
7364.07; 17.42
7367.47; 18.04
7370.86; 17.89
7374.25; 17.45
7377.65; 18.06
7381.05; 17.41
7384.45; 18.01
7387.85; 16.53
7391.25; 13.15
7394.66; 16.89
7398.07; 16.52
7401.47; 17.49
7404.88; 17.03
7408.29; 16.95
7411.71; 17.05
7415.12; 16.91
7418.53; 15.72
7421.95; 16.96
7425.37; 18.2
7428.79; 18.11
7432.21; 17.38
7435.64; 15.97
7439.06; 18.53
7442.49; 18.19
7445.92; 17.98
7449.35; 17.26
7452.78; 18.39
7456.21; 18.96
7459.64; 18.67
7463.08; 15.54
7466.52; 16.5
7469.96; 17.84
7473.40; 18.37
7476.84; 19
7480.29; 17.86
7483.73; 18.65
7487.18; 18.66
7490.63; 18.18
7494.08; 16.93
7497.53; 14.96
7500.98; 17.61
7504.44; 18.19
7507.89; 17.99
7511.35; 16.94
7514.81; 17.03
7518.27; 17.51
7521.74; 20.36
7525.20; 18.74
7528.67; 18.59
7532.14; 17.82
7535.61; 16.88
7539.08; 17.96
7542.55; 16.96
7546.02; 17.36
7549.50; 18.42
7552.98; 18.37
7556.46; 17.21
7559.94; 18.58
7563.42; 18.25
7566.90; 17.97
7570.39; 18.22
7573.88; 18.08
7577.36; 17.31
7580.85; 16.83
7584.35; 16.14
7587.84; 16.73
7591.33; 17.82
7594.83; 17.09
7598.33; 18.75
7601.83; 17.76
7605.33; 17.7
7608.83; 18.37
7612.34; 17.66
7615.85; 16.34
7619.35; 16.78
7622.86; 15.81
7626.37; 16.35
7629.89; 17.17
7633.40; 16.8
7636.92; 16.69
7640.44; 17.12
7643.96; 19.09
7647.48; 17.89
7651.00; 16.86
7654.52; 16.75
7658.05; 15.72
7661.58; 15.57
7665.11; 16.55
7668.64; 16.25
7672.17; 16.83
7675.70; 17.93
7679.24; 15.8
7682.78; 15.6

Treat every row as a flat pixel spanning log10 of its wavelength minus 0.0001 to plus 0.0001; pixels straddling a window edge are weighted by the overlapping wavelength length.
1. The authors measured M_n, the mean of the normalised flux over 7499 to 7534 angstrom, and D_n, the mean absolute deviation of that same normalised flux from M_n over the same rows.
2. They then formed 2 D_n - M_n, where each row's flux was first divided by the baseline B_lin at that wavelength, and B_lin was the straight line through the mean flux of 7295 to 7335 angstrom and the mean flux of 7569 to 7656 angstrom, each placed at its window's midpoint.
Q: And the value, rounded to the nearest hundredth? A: -0.97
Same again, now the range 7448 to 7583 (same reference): -0.95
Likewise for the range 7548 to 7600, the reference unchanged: -0.95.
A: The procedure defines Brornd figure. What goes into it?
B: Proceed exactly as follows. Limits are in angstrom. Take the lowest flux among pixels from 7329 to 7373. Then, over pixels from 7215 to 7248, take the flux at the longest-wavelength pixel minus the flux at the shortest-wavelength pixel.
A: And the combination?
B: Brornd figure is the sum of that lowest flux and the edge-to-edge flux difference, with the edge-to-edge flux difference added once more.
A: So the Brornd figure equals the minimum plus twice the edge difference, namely 12.5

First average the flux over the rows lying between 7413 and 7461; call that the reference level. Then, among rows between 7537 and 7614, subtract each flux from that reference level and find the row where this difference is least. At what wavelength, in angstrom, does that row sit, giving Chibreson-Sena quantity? 7598.33 angstrom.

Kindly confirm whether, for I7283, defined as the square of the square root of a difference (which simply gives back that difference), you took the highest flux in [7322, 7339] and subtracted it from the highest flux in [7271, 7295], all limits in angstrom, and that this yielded 1.04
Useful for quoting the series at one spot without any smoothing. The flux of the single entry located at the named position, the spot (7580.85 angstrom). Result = 16.83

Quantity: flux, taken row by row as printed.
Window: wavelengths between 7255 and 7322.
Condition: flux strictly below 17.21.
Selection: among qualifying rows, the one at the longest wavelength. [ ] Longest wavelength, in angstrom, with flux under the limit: 7320.12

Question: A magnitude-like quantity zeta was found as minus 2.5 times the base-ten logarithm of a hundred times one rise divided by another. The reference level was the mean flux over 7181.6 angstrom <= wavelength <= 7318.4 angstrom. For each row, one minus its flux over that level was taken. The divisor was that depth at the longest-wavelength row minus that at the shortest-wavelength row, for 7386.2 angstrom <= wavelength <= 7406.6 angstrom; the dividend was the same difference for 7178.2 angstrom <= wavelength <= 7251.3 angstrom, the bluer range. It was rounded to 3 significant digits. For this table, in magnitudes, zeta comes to -5.75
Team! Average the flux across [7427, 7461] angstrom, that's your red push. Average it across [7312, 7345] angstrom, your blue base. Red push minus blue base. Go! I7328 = 1.1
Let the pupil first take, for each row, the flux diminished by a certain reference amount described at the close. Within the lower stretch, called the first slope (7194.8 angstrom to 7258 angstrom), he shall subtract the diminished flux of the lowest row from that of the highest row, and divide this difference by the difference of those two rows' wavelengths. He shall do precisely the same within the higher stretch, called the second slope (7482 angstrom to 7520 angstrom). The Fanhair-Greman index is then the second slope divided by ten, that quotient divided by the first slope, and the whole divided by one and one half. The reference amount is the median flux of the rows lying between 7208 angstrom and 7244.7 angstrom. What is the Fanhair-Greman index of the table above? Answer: 0.2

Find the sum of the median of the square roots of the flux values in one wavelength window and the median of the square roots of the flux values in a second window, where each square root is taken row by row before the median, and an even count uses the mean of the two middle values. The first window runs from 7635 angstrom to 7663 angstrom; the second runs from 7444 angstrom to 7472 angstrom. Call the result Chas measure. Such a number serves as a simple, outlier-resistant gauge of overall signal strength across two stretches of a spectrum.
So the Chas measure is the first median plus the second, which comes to 8.33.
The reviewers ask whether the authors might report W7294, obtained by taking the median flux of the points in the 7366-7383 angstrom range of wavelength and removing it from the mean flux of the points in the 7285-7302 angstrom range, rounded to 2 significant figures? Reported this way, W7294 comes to -0.63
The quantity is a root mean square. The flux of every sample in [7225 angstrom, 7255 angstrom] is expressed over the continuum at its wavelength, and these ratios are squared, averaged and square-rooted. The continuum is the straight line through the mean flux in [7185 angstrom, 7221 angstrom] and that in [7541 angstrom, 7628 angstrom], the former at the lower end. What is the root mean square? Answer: 1.00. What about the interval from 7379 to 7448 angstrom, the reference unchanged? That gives 0.99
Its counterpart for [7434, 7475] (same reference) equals 1.03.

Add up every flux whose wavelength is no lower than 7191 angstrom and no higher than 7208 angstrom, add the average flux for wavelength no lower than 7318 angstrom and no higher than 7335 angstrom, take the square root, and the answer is 10.0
